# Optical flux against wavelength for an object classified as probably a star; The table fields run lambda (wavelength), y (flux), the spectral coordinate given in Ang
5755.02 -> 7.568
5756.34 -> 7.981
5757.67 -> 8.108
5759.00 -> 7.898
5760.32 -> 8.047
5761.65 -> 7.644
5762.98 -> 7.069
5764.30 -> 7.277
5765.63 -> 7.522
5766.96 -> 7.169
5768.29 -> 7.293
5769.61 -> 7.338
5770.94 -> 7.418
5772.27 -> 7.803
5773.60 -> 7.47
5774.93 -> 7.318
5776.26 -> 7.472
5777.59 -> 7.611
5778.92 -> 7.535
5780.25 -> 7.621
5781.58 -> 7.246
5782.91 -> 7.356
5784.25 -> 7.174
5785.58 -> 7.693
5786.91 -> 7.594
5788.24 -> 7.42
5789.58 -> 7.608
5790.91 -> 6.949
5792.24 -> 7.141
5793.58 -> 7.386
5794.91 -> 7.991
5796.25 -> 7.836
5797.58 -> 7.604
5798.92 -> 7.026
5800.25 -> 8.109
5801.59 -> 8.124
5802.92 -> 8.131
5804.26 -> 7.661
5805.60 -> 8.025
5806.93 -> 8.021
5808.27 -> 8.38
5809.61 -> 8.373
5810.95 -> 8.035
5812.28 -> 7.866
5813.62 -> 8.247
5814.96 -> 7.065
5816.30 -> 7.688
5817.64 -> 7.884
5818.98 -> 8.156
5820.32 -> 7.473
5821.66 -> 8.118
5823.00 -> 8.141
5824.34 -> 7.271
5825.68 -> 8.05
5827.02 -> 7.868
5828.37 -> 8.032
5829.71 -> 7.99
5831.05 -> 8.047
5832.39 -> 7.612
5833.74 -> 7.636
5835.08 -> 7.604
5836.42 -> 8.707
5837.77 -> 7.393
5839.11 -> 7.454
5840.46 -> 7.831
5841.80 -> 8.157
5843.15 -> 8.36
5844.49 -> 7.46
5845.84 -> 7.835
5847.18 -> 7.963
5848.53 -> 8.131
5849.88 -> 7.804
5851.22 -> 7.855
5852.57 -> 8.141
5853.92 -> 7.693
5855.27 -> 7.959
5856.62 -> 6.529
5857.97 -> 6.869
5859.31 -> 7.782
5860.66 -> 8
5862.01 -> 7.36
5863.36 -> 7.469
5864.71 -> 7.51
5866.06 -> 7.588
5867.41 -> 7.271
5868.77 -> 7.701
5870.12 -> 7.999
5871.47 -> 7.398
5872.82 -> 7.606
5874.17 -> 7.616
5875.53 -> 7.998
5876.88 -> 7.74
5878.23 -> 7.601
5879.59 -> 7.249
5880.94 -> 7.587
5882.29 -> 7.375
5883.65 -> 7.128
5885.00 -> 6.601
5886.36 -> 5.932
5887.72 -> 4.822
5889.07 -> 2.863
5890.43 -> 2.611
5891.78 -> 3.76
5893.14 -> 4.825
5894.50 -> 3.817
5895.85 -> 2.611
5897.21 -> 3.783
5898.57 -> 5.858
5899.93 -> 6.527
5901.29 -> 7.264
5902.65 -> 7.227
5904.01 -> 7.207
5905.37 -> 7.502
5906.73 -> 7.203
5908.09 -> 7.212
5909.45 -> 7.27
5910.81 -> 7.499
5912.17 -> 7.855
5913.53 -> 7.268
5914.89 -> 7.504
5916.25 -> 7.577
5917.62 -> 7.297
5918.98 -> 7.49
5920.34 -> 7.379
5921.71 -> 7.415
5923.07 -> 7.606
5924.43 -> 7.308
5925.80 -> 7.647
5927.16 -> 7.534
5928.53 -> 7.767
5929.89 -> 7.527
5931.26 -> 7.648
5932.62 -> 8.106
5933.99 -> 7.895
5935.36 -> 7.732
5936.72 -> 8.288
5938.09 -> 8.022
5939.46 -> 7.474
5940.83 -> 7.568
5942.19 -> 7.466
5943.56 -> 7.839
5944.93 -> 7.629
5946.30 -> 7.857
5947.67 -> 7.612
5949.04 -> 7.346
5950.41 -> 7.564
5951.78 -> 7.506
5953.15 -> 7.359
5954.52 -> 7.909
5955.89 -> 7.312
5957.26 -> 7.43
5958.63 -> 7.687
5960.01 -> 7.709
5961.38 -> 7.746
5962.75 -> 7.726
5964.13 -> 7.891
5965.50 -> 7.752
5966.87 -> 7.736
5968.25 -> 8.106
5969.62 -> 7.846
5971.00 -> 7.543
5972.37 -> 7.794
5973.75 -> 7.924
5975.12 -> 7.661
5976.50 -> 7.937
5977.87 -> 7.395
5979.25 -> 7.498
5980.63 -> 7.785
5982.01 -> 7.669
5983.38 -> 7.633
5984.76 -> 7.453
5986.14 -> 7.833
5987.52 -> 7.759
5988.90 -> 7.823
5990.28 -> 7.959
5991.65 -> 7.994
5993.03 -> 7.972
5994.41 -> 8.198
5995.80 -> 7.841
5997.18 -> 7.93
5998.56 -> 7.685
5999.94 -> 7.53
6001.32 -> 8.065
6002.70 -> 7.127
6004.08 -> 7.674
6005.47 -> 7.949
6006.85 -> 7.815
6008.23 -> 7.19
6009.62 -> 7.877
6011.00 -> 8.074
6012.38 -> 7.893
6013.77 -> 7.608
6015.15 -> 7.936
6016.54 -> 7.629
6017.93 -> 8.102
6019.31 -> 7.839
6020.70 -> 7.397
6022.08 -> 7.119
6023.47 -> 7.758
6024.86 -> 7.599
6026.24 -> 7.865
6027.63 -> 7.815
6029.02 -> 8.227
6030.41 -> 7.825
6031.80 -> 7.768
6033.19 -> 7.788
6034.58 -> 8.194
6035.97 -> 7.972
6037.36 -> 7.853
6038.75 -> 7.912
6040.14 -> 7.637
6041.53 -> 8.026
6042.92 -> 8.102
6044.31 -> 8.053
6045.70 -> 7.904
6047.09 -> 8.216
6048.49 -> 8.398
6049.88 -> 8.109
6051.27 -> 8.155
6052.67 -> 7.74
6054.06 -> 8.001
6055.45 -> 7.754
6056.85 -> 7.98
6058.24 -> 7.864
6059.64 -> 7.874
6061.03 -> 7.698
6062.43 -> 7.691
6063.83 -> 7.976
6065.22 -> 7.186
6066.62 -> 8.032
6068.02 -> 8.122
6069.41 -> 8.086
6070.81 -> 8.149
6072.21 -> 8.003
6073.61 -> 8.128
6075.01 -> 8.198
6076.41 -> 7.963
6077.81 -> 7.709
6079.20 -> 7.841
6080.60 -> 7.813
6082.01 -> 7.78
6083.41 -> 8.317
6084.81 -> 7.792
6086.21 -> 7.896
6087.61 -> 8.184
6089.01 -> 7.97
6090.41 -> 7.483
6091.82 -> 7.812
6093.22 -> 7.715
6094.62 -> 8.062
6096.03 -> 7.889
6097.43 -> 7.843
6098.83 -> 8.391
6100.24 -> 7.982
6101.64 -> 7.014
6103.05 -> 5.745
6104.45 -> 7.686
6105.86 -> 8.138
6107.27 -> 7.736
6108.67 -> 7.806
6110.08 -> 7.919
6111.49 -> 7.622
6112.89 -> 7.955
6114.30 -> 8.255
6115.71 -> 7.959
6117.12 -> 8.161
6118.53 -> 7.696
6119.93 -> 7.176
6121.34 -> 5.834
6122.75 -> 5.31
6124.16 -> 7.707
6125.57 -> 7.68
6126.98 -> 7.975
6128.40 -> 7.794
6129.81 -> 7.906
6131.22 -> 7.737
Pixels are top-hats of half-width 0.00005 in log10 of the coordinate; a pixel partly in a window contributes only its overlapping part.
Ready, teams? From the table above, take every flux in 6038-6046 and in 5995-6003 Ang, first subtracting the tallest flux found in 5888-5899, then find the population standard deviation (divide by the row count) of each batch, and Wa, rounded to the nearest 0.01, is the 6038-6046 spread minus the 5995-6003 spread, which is -0.15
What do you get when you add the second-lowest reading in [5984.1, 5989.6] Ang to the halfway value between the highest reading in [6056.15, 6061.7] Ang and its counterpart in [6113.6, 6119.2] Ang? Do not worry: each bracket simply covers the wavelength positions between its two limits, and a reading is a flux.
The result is 15.9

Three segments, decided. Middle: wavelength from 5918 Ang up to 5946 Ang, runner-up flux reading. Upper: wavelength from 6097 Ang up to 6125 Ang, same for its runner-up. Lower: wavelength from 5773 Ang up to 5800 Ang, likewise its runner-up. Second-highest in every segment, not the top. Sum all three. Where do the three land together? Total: 24.2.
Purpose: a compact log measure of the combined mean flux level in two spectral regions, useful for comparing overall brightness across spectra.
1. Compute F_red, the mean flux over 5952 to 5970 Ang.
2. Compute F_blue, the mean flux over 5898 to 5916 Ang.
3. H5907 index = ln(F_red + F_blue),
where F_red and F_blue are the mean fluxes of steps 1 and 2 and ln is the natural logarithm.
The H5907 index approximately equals 2.70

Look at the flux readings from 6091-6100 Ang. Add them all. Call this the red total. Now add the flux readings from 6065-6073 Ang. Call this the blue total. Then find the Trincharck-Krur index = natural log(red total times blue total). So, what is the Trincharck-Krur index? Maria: 7.73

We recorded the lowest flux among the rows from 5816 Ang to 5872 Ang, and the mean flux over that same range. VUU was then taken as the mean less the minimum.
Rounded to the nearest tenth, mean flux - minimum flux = 1.2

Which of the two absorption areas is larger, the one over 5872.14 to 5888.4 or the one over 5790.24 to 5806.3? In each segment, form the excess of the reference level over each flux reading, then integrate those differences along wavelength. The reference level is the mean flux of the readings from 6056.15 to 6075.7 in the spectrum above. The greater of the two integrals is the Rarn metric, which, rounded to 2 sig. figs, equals 13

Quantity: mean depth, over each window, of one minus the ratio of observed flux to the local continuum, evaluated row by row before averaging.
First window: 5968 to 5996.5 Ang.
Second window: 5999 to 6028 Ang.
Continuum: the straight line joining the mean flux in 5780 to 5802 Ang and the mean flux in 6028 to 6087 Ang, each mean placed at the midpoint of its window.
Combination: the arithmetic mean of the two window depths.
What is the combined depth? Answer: 0.013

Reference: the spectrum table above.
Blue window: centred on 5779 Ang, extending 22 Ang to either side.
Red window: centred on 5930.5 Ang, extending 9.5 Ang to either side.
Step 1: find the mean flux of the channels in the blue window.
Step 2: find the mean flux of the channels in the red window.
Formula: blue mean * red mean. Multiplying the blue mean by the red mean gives 57.9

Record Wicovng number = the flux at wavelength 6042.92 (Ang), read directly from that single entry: 8.102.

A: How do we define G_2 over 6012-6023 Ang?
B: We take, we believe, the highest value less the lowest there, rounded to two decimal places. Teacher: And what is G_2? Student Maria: 0.98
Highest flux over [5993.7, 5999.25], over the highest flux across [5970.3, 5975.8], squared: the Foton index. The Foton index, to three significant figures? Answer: 1.07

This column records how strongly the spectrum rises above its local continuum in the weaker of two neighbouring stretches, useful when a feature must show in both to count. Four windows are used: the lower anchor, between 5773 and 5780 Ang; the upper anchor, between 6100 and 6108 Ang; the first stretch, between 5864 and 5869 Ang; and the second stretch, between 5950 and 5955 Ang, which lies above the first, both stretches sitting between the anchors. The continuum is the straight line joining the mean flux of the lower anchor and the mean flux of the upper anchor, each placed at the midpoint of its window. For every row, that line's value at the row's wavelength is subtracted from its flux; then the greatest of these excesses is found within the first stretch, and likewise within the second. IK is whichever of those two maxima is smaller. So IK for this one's 0.25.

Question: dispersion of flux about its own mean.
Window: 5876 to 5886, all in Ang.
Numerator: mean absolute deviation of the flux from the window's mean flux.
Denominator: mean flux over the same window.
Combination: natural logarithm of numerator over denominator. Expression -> -3.24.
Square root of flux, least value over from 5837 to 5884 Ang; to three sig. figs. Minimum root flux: 2.56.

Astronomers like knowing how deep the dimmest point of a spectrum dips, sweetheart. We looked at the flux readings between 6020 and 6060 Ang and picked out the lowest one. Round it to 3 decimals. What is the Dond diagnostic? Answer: 7.119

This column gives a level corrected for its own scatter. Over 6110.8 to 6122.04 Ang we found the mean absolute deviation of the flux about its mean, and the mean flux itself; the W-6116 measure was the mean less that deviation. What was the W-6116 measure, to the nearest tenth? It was 7.0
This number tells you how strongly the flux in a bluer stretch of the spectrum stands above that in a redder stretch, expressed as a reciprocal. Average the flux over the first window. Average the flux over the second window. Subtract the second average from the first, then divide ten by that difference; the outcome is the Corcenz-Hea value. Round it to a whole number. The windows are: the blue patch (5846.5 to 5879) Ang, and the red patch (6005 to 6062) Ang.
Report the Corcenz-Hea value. -46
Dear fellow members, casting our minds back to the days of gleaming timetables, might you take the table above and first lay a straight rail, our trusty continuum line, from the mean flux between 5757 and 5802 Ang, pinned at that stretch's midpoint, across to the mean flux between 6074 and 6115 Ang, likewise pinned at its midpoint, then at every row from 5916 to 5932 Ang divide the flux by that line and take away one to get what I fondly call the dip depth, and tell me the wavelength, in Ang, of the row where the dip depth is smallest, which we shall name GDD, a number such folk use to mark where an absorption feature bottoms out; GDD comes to 5917.62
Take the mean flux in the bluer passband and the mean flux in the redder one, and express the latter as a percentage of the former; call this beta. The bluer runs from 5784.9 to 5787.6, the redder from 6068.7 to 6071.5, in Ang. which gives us 106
